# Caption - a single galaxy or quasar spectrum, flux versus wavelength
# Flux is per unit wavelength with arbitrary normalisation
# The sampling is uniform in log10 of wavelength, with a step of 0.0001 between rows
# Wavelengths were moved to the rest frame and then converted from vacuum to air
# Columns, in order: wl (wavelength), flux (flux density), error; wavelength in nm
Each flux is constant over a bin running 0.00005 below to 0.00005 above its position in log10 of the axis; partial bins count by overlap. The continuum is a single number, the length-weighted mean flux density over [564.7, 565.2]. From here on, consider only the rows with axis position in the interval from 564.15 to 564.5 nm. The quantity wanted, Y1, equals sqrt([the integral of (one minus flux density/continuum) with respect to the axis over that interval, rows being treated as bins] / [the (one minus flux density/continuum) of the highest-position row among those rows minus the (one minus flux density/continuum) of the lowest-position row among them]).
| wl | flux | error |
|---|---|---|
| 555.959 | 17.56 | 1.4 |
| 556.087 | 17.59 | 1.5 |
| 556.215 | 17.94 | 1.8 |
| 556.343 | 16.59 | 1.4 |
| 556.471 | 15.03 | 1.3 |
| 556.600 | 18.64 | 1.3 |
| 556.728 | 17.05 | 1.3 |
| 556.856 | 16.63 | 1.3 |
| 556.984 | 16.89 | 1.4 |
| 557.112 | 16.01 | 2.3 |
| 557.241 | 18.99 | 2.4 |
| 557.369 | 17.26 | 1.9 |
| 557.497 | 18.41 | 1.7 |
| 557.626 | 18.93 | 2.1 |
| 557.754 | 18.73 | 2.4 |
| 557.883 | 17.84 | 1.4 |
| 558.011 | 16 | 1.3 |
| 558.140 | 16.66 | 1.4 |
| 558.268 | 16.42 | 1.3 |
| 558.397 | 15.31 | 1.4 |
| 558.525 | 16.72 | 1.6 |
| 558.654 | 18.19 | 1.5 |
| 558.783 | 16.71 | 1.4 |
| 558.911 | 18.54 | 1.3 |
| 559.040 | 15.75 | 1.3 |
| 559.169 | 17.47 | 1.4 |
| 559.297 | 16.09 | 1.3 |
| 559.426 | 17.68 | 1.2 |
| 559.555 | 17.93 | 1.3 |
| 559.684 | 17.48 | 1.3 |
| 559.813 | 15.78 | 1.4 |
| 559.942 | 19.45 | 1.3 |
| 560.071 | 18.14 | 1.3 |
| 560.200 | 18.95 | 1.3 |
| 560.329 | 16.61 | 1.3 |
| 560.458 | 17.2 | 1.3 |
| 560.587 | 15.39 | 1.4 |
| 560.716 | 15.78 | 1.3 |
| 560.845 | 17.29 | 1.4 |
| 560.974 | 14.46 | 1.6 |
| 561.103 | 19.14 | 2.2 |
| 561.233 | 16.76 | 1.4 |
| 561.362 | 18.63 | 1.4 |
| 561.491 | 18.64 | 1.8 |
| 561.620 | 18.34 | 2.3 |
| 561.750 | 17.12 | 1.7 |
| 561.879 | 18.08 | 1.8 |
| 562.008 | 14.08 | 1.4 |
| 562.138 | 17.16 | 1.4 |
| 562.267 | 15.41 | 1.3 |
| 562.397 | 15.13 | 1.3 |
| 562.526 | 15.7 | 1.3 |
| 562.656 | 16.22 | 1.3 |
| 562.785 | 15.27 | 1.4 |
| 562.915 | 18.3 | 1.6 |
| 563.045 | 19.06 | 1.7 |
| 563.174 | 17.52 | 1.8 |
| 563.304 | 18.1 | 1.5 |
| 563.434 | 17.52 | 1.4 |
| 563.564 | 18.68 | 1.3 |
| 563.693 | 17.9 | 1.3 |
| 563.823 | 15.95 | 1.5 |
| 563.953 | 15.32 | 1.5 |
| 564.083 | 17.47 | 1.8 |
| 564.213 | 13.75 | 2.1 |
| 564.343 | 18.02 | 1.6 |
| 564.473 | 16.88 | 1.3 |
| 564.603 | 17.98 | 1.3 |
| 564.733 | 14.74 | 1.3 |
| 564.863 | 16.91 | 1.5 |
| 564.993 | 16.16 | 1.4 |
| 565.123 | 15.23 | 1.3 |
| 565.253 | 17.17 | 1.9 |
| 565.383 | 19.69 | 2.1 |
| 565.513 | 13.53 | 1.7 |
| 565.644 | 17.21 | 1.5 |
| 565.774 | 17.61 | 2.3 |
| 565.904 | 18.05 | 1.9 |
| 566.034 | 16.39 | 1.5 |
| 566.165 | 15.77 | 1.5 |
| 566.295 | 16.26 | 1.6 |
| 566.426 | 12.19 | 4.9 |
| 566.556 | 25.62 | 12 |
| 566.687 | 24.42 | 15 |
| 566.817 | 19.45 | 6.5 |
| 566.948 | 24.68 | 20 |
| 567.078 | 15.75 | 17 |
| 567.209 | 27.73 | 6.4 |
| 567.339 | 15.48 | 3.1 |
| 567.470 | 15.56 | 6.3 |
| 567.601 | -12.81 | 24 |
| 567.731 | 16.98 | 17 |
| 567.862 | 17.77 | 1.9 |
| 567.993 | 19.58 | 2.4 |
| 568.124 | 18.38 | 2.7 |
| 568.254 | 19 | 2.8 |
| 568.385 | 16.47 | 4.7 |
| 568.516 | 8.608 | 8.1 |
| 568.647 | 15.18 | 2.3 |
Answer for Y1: 0.2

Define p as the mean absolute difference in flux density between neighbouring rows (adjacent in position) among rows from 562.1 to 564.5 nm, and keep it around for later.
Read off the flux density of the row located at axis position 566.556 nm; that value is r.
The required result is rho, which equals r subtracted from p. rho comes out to -24.2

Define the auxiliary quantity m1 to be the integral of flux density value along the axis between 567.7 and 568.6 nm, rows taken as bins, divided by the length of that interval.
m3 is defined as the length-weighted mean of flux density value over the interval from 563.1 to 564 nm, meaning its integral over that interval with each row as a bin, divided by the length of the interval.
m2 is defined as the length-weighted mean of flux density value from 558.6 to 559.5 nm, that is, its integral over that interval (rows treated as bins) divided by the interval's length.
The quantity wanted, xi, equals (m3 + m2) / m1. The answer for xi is 2.08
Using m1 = 16.6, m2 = 17.20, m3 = 17.3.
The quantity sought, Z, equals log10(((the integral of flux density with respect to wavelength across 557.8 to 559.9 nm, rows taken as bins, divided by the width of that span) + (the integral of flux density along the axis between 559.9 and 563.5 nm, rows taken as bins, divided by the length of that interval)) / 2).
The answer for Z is 1.23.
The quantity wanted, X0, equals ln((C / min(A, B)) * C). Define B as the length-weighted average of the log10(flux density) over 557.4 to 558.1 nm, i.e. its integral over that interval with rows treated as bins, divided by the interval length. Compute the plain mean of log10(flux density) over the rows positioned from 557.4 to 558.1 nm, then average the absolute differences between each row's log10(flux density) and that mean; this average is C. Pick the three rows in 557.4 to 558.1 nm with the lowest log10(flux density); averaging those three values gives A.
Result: -7.94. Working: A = 1.24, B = 1.25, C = 0.021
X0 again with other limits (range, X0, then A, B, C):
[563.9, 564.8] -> -6.61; 1.16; 1.21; 0.040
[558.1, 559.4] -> -8.05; 1.20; 1.23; 0.020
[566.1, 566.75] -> -4.53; 1.16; 1.26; 0.112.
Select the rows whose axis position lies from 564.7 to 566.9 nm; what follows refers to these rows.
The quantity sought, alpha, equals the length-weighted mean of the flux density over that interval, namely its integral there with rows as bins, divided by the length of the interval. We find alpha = 17.5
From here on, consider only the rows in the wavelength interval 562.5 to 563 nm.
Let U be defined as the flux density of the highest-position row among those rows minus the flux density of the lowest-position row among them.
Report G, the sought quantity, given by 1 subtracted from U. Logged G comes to 1.6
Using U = 3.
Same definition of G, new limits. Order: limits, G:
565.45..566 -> 3.5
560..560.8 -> -3.4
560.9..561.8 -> 1.7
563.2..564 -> -3.8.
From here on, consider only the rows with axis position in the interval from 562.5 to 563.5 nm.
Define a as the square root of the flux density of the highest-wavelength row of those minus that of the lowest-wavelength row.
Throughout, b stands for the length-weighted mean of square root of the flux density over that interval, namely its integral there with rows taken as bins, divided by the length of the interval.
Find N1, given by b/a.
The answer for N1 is 19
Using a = 0.2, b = 4.15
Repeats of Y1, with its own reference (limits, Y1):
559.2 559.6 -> 0.5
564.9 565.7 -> 0.7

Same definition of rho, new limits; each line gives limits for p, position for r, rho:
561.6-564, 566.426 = -10.8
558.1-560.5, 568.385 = -15.0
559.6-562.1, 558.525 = -14.9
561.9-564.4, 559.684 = -15.9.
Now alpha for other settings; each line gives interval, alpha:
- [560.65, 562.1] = 17.1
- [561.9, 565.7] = 16.6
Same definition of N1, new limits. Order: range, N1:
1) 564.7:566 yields 10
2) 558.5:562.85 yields -23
